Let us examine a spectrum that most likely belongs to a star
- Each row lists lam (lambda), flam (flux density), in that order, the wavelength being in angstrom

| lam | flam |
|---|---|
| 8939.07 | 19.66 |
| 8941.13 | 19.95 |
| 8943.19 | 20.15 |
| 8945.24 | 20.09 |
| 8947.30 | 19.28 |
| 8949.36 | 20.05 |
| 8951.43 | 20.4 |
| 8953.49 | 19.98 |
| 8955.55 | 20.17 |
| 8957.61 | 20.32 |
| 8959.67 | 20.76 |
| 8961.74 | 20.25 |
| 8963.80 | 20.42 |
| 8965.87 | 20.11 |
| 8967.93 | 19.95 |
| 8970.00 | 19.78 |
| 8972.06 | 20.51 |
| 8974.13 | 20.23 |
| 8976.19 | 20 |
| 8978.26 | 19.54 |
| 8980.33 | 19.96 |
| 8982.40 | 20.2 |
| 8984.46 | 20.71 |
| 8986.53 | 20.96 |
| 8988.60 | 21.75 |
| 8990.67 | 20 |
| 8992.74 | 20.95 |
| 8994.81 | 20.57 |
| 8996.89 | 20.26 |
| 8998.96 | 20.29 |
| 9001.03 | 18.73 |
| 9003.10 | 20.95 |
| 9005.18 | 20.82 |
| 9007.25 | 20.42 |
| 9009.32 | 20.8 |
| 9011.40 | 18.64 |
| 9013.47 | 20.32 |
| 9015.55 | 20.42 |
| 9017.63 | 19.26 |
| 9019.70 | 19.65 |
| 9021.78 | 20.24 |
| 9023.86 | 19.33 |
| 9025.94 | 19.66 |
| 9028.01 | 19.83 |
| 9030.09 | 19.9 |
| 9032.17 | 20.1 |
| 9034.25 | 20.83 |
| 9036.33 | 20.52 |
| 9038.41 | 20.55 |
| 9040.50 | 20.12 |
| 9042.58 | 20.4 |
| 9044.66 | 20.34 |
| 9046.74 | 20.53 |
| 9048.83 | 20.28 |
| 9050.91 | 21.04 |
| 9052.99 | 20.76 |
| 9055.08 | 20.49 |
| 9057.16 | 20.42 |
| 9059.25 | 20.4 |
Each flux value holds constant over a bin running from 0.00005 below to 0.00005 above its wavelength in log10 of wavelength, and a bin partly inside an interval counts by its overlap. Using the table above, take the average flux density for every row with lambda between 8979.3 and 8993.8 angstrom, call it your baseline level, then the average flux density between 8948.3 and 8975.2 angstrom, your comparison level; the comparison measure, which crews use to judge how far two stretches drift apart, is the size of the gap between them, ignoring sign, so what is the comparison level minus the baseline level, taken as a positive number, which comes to 0.4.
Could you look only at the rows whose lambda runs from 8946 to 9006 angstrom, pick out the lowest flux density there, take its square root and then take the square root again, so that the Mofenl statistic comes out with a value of 2.08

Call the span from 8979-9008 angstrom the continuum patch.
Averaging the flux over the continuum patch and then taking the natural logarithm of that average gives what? 3.02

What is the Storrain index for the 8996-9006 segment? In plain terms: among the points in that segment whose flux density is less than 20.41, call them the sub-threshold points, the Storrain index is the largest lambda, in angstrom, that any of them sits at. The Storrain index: 9001.03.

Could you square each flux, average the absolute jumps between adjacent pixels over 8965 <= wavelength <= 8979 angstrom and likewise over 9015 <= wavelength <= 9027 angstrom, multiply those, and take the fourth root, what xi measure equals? 4.36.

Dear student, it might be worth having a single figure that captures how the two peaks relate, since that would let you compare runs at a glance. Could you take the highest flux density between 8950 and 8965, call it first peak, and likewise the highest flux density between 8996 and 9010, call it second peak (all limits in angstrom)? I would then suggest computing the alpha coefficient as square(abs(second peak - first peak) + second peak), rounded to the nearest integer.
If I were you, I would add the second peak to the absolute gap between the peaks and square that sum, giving 447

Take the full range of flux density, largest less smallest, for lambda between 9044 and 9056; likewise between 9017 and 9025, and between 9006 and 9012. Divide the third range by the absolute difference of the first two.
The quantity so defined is 9.8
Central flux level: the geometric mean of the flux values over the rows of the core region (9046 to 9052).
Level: 20.6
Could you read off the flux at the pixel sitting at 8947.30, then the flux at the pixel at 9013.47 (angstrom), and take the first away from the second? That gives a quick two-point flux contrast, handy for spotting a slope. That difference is 1.0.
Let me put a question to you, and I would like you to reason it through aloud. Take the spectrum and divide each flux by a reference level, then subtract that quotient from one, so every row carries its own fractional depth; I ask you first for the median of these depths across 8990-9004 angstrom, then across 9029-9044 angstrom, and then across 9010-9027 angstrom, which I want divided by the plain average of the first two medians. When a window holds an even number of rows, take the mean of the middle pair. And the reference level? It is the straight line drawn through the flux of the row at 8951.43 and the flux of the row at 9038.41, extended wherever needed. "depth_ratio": 5.0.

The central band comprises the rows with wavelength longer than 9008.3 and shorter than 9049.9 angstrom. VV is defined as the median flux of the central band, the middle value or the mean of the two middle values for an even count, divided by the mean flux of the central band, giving 1.01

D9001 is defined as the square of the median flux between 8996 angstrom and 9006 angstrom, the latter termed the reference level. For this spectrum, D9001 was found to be 412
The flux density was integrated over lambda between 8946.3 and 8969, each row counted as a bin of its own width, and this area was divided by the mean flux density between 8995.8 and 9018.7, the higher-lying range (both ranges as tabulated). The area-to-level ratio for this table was 22.77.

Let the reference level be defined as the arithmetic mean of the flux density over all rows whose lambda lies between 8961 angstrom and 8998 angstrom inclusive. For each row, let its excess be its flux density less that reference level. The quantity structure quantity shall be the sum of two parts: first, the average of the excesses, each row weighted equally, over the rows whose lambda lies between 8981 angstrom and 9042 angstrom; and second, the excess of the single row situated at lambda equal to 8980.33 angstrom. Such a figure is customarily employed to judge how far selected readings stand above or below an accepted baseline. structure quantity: -0.49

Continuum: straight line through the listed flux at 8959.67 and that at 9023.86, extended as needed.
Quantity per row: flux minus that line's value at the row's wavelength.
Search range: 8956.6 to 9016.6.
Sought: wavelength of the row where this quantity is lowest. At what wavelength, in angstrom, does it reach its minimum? 9001.03 angstrom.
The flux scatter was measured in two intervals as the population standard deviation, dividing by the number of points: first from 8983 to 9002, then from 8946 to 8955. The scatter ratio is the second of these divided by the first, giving 0.5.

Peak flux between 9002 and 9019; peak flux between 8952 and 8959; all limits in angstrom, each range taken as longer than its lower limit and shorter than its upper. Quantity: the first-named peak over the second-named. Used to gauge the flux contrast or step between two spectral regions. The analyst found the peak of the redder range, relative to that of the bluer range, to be 1.03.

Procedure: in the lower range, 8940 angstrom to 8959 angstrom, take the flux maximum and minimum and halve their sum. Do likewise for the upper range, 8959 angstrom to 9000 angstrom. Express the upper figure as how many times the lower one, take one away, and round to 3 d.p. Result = 0.041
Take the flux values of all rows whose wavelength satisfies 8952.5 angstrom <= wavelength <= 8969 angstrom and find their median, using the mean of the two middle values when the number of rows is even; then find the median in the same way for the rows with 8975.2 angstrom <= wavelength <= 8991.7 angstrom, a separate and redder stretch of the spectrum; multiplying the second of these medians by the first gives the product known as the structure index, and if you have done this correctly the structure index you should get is 406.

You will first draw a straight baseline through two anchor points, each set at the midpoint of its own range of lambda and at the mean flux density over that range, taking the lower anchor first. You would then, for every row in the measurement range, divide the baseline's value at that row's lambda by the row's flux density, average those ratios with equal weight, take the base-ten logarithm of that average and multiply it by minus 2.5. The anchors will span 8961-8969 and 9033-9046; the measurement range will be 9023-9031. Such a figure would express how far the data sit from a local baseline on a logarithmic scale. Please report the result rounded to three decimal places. -0.040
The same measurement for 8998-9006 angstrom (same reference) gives -0.009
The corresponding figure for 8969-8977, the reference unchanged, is -0.005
